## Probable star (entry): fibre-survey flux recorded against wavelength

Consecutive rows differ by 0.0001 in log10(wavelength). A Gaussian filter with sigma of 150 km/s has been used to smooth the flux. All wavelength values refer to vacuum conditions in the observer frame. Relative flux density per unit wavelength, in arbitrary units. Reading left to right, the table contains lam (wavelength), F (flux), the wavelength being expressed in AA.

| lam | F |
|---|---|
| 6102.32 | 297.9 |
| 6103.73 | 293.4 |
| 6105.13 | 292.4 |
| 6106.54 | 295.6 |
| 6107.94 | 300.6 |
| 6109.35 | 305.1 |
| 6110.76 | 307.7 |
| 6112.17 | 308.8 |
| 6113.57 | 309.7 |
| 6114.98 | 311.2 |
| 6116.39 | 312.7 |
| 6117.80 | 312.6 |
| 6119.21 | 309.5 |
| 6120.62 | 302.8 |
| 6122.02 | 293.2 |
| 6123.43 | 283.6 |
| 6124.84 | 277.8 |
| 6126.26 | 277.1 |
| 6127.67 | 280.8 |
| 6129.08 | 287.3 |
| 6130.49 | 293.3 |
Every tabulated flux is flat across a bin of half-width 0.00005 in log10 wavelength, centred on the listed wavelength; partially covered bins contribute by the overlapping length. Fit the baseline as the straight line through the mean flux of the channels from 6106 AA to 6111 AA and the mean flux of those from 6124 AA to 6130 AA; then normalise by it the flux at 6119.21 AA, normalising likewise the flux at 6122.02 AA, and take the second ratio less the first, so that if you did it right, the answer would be -0.045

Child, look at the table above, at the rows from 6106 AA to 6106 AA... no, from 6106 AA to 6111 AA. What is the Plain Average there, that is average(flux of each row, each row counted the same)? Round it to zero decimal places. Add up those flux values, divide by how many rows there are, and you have 302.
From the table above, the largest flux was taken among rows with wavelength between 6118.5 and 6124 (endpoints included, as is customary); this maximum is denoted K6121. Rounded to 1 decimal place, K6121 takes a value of 309.5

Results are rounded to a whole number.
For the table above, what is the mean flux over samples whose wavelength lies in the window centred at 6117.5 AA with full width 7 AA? 310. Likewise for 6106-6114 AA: 305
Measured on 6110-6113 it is 308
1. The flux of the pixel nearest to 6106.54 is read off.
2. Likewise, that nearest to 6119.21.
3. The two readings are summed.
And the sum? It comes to 605.1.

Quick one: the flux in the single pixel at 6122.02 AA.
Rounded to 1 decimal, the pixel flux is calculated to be 293.2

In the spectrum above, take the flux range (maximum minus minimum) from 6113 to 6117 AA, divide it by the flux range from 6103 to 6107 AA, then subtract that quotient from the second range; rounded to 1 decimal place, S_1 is 2.3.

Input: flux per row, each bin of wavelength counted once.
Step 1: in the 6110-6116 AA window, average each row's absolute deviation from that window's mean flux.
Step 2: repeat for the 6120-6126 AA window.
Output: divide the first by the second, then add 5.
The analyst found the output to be 5.1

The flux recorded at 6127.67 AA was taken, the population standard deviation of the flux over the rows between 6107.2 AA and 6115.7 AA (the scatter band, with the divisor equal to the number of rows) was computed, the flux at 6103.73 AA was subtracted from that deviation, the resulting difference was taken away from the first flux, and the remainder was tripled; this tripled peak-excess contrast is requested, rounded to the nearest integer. 1712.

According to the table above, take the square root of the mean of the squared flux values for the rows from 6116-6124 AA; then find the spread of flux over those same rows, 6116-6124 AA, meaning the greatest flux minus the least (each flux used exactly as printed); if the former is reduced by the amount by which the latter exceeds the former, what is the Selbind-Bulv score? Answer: 576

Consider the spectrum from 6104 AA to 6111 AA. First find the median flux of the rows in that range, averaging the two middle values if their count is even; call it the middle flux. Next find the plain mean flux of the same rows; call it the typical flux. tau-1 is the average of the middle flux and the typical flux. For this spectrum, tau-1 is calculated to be 300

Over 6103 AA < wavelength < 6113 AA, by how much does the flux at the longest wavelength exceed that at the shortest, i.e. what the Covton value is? 15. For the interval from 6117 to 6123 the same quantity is -19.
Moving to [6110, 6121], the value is -5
